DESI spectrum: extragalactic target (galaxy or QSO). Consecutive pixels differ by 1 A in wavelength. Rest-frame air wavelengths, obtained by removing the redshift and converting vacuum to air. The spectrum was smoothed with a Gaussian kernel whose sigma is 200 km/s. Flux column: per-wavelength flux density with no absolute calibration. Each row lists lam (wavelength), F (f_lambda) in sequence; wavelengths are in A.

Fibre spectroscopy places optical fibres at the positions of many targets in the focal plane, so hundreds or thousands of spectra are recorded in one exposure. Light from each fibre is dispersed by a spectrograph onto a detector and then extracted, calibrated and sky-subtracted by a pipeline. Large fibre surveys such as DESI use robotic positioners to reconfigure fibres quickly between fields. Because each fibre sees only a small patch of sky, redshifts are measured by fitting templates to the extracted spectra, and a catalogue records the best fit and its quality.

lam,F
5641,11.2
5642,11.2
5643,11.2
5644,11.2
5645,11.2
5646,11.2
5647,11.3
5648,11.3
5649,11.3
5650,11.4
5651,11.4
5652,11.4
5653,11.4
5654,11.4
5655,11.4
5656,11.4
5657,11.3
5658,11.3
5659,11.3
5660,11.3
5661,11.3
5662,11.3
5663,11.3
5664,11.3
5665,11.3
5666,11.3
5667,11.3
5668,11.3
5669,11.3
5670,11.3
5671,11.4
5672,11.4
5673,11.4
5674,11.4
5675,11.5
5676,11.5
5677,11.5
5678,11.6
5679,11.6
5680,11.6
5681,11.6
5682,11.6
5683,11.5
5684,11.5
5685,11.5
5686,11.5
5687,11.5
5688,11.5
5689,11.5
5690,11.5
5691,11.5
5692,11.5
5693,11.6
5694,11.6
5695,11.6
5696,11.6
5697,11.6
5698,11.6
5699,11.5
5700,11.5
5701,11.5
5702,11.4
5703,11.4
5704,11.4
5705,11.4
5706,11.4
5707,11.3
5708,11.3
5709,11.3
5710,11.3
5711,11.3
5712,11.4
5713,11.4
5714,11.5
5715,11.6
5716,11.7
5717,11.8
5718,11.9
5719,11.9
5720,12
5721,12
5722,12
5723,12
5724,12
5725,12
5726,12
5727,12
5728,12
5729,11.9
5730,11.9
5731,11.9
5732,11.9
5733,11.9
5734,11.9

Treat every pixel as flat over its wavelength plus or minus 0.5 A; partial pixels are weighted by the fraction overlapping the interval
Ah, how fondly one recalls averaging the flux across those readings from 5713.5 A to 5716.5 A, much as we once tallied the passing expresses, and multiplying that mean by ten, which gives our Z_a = 116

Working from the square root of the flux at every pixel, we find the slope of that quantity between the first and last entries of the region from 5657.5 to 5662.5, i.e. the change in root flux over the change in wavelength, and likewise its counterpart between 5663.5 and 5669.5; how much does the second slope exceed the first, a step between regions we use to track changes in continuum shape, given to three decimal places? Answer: 0.000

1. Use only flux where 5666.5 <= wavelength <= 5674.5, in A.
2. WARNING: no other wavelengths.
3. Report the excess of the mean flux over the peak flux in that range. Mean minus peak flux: -0.05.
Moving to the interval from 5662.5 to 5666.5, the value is 0.00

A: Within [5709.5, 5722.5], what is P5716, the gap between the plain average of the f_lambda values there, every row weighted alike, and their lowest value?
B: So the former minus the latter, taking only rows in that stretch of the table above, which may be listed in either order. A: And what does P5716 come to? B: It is 0.377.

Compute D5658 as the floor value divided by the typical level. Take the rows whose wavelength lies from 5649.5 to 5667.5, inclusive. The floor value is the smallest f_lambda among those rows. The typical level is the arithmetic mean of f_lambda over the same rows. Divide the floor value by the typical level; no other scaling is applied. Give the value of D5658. 0.997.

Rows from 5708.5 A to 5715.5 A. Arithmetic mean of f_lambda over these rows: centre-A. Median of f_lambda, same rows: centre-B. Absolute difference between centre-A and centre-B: 0.00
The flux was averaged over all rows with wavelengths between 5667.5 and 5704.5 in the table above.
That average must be 11.5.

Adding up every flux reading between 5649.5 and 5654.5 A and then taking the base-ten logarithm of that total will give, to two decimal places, 1.76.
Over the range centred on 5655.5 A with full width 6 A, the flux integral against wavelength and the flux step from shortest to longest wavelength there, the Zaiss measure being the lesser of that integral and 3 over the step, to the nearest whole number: -30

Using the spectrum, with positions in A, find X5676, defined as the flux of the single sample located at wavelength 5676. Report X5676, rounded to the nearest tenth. 11.5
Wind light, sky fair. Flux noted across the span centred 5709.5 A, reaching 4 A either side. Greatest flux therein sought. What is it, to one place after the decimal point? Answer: 11.4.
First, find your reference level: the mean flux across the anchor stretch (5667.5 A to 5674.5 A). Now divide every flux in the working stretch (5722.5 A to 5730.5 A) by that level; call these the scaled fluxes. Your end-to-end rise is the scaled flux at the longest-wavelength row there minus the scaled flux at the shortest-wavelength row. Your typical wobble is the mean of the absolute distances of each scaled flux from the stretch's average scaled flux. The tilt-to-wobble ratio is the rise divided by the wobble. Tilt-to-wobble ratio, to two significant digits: -2.7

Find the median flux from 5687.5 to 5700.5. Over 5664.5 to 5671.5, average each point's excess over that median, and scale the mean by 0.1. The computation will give -0.019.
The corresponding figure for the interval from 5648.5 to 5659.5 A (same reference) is -0.014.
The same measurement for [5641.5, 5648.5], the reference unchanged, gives -0.027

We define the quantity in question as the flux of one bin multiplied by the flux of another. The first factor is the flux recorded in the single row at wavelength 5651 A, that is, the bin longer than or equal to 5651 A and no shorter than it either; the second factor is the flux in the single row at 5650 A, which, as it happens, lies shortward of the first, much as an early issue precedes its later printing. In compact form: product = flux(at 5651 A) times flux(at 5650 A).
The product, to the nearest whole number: 130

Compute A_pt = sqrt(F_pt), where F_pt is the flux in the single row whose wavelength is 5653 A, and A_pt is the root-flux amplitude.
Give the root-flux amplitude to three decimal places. 3.376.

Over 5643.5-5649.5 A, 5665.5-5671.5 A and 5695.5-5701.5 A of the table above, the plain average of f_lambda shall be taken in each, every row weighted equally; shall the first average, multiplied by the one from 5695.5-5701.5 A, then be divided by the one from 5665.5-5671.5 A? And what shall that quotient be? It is 11.5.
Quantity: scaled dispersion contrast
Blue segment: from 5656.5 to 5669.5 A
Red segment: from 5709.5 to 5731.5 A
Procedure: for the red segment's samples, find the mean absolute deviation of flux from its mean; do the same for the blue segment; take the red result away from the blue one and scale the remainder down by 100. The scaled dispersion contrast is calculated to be -0.0022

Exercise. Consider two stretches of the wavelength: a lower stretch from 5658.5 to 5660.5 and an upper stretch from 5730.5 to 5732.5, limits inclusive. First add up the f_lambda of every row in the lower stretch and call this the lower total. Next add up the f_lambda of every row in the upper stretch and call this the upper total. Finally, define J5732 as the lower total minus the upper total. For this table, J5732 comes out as -1.2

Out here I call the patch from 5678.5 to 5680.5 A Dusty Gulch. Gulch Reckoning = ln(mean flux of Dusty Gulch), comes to 2.451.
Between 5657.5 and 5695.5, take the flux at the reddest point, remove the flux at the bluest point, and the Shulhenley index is 0.30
